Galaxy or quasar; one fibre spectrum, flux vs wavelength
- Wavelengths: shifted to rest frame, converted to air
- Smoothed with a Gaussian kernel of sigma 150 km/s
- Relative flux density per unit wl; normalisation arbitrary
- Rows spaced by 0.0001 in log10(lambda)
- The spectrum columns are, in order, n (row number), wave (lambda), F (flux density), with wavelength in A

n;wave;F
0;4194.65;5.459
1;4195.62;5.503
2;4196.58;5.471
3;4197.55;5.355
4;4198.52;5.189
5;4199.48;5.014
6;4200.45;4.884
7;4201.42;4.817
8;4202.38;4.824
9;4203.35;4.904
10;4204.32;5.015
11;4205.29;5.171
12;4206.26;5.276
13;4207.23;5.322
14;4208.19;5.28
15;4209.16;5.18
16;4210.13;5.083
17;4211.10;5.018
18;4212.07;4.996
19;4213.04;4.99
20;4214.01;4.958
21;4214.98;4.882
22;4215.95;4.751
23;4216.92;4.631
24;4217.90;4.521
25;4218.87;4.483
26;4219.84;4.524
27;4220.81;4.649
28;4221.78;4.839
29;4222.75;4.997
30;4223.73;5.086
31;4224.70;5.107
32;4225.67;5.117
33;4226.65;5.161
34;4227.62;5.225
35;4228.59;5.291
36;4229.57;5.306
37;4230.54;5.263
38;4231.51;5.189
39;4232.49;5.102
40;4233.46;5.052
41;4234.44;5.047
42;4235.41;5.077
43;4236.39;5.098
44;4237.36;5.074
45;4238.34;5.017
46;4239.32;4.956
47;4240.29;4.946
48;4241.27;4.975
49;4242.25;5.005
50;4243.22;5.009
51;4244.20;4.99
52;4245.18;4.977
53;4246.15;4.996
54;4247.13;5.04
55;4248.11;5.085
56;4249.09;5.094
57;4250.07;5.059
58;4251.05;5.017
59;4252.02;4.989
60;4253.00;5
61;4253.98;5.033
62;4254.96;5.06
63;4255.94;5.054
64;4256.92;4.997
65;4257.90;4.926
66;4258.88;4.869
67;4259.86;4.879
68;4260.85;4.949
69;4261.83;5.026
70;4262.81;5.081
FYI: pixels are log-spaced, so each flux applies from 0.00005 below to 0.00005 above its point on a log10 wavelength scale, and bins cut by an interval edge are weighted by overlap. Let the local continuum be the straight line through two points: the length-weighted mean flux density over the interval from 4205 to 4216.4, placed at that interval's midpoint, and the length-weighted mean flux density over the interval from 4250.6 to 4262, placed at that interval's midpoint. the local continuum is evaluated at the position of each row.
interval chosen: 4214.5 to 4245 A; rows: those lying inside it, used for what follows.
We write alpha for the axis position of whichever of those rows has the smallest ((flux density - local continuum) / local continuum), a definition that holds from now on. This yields 4218.87 A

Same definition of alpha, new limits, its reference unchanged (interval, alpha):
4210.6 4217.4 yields 4216.92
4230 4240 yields 4239.32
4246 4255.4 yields 4246.15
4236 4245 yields 4240.29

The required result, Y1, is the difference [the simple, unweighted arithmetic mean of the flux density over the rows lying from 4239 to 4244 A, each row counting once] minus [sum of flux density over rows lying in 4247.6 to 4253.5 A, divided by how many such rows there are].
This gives -0.06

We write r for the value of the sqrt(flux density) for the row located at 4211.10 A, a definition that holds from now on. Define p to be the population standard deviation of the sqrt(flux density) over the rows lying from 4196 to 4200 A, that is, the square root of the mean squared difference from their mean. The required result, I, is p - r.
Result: -2.20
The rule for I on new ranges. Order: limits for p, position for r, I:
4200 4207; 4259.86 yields -2.17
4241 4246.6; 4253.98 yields -2.24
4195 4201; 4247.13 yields -2.19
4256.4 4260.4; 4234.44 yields -2.24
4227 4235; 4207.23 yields -2.29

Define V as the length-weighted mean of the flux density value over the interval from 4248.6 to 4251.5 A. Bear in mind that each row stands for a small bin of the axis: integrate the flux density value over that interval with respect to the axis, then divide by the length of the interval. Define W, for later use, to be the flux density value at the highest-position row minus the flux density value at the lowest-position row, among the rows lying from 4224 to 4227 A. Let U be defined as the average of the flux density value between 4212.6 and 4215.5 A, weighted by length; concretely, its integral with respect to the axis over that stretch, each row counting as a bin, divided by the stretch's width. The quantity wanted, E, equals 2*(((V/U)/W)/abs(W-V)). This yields 8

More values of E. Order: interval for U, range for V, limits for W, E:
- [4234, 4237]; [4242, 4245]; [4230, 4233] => -2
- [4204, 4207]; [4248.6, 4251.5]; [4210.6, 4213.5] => -14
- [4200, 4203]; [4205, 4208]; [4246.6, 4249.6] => 8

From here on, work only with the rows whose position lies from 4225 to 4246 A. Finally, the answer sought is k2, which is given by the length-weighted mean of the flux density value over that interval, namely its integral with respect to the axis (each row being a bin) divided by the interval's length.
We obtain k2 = 5.09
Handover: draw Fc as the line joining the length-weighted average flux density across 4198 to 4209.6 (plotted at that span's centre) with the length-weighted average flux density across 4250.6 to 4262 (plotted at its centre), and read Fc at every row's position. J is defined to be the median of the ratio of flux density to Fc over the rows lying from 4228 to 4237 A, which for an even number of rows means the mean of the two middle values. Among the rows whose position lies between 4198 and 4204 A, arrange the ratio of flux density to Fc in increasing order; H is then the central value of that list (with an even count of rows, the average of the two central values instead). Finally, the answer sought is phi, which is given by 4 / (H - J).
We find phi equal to -76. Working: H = 0.96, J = 1.02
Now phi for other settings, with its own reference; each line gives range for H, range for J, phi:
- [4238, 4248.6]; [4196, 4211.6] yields -322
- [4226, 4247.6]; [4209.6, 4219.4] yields 118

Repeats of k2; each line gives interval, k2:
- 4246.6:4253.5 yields 5.04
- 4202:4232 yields 5.00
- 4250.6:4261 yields 4.98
